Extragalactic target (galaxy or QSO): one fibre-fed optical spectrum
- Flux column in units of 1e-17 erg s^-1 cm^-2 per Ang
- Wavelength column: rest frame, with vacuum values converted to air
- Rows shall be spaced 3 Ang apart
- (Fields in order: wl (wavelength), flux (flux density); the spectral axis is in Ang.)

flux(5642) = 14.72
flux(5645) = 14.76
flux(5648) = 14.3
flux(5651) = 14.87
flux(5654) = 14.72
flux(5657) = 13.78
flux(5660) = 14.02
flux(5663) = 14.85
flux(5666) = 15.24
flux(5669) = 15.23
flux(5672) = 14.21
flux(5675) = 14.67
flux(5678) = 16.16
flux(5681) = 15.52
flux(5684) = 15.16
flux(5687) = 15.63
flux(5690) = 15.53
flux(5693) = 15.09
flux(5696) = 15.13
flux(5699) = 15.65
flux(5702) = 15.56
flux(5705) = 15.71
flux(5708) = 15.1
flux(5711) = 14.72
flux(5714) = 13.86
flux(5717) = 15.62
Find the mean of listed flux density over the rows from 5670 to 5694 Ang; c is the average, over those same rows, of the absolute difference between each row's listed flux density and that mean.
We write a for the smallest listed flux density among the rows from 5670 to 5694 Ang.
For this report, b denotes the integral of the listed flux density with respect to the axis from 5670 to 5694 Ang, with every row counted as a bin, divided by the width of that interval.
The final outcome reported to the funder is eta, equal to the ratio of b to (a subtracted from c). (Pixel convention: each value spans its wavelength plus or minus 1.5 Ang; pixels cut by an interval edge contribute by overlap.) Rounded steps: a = 14.21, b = 15.2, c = 0.46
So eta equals -1.11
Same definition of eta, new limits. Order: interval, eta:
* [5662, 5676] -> -1.07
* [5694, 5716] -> -1.13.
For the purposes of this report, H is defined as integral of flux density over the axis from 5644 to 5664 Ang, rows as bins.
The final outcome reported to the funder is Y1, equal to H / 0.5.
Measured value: 578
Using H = 289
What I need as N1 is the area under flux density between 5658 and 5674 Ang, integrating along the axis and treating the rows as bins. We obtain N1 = 234.9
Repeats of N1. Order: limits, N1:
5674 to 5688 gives 216.3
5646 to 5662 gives 229.9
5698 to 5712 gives 215.0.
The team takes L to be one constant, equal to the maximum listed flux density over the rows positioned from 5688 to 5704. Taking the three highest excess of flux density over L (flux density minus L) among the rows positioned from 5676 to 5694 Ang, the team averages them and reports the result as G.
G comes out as 0.12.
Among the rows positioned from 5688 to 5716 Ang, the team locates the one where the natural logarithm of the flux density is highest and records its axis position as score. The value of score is 5705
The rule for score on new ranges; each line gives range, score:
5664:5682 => 5678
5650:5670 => 5666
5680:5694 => 5687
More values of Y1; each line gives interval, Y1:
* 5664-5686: 668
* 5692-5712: 612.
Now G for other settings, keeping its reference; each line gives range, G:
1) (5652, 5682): -0.01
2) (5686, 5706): 0.01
